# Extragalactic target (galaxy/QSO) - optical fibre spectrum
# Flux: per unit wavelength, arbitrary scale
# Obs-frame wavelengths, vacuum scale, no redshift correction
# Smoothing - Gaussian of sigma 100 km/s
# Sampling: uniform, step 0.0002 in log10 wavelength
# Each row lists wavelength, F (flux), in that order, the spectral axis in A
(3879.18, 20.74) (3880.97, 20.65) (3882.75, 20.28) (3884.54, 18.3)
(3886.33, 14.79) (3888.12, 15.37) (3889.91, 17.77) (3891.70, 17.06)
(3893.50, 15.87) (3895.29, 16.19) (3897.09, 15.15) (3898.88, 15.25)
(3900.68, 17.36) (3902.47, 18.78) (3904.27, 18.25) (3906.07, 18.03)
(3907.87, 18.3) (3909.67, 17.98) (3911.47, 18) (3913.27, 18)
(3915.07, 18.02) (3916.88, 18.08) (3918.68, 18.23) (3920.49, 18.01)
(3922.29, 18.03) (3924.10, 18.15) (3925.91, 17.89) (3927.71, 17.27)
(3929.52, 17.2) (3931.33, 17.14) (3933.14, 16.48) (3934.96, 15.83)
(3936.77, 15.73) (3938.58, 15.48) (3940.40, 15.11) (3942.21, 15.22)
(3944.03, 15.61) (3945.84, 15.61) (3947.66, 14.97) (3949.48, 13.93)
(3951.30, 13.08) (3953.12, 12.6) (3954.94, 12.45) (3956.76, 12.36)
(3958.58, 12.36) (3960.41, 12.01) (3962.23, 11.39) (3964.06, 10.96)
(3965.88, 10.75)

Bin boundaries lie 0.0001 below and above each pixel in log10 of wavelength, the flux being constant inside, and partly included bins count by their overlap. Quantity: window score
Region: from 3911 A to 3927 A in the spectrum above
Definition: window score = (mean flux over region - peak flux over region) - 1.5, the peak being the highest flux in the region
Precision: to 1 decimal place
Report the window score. -1.7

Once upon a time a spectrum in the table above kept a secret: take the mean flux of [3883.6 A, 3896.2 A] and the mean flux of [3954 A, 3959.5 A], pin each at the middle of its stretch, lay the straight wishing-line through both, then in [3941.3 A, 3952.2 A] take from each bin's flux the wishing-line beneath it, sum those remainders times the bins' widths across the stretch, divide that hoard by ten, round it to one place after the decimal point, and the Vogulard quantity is 1.9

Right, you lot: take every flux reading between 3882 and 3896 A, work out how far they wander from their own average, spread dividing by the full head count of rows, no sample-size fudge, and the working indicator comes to 1.7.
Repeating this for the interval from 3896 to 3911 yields 1.3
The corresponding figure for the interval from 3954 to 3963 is 0.4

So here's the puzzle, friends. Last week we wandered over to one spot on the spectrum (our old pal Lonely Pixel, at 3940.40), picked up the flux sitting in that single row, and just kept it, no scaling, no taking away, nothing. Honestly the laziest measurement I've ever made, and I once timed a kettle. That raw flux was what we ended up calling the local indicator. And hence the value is 15.11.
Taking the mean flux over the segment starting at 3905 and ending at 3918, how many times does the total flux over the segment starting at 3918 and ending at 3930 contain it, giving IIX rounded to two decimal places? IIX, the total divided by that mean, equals 6.91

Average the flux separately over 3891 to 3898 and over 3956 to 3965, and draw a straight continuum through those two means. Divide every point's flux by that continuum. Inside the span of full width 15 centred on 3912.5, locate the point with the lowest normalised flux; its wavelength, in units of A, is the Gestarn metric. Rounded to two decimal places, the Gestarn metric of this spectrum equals 3906.07 A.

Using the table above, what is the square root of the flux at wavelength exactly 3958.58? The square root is 3.5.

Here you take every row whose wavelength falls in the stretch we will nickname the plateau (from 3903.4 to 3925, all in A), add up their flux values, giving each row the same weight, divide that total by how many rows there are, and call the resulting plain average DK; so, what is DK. 18.1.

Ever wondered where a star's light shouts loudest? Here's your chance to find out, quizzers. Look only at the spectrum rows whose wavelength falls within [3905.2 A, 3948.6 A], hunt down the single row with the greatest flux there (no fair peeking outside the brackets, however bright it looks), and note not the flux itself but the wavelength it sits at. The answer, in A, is 3907.87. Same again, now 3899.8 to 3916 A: 3902.47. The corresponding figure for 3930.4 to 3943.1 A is 3931.33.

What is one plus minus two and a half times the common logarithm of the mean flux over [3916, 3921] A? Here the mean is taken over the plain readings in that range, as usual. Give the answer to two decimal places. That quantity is -2.14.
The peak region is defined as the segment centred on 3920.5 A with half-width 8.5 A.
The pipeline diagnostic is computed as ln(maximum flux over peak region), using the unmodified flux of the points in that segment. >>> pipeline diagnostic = 2.90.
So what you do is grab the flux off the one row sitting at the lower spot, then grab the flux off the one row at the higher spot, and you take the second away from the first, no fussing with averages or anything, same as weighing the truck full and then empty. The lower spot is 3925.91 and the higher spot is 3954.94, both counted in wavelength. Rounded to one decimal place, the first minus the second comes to 5.4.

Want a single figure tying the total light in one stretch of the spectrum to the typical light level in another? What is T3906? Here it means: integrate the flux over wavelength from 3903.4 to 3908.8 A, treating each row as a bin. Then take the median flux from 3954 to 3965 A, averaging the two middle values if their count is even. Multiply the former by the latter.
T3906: 1196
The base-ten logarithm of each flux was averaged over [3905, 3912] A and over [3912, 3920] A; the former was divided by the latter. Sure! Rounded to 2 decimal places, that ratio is 1.00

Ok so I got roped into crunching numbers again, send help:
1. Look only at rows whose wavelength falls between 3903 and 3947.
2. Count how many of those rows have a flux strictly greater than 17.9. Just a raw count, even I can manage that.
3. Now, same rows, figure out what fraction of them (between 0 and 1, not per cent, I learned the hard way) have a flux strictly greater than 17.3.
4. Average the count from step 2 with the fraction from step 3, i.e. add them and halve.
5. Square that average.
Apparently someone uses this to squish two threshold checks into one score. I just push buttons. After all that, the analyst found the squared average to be 39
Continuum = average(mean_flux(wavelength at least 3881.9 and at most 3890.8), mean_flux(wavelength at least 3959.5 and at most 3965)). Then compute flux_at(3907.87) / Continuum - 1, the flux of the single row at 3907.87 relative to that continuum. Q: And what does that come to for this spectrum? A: 0.27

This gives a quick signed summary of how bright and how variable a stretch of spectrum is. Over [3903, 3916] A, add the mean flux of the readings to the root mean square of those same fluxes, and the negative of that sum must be -36.2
